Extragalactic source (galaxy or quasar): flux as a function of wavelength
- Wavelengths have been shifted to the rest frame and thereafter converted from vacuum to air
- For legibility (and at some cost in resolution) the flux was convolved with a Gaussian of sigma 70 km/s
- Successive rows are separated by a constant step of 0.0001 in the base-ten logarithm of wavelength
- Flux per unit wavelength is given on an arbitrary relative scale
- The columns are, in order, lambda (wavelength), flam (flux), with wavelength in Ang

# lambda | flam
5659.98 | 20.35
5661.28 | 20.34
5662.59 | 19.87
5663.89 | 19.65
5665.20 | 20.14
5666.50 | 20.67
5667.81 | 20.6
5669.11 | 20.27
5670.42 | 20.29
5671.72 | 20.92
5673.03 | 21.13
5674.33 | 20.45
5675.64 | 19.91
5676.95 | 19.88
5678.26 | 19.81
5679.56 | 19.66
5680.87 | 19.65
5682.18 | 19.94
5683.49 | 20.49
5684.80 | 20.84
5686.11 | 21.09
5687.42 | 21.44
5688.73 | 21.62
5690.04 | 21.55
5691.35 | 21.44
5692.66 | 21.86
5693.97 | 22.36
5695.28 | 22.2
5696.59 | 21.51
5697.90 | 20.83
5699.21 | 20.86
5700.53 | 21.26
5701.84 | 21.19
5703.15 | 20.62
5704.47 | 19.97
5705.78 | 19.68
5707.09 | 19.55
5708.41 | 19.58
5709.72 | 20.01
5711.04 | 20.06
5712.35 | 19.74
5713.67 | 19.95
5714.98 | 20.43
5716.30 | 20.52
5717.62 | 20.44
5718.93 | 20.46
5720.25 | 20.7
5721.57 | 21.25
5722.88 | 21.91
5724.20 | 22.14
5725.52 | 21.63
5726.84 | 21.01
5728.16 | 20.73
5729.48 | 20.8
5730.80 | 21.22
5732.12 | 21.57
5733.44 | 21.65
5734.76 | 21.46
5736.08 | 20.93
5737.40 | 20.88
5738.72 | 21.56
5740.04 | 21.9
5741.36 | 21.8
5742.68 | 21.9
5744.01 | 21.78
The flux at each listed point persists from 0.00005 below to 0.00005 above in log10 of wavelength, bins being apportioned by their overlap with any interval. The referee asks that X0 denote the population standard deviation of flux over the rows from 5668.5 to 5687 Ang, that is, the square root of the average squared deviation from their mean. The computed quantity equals 0.51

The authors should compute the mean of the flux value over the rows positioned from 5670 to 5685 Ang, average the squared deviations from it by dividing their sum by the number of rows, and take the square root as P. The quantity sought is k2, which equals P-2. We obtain -1.51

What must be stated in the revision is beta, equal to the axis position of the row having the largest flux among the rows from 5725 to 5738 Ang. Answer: 5733.44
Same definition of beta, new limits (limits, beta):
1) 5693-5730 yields 5693.97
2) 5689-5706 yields 5693.97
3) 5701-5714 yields 5701.84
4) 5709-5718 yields 5716.30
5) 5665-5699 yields 5693.97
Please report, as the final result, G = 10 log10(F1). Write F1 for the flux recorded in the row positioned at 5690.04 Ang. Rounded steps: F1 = 21.55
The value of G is 13.3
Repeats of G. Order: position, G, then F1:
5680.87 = 12.9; 19.65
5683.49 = 13.1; 20.49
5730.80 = 13.3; 21.22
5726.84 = 13.2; 21.01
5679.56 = 12.9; 19.66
